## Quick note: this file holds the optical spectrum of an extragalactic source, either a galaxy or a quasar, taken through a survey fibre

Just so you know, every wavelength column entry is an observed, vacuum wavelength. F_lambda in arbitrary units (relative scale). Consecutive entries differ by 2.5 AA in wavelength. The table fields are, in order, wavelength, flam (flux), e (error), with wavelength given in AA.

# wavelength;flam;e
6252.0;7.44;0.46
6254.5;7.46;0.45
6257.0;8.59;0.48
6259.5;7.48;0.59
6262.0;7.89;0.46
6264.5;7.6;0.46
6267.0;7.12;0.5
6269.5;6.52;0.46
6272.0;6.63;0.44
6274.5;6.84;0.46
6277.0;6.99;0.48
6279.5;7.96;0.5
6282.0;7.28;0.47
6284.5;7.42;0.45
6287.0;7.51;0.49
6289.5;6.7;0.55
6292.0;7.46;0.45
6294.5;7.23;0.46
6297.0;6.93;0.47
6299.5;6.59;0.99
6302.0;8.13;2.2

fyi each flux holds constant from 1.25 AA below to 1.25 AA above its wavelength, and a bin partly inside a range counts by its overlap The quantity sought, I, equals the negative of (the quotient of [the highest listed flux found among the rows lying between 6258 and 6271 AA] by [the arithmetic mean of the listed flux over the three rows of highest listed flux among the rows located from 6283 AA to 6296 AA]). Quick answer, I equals -1.06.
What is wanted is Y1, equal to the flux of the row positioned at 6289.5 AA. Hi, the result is 6.7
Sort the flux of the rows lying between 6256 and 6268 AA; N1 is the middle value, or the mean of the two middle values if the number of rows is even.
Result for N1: 7.60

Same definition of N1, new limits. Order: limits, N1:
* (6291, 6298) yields 7.23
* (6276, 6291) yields 7.35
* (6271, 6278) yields 6.84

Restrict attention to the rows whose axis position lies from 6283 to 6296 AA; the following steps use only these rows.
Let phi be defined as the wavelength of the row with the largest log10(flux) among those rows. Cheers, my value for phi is 6287.0 AA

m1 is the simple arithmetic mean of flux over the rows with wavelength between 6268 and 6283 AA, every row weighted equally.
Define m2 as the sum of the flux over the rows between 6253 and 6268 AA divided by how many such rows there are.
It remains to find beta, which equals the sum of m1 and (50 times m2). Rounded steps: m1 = 7.04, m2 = 7.69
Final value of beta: 392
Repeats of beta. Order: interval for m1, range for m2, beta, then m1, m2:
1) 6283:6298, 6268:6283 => 359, 7.21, 7.04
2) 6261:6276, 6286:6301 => 361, 7.10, 7.07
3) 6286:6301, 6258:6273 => 367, 7.07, 7.21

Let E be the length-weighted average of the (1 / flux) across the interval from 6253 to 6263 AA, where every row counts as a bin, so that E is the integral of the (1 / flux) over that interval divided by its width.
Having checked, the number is 0.128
